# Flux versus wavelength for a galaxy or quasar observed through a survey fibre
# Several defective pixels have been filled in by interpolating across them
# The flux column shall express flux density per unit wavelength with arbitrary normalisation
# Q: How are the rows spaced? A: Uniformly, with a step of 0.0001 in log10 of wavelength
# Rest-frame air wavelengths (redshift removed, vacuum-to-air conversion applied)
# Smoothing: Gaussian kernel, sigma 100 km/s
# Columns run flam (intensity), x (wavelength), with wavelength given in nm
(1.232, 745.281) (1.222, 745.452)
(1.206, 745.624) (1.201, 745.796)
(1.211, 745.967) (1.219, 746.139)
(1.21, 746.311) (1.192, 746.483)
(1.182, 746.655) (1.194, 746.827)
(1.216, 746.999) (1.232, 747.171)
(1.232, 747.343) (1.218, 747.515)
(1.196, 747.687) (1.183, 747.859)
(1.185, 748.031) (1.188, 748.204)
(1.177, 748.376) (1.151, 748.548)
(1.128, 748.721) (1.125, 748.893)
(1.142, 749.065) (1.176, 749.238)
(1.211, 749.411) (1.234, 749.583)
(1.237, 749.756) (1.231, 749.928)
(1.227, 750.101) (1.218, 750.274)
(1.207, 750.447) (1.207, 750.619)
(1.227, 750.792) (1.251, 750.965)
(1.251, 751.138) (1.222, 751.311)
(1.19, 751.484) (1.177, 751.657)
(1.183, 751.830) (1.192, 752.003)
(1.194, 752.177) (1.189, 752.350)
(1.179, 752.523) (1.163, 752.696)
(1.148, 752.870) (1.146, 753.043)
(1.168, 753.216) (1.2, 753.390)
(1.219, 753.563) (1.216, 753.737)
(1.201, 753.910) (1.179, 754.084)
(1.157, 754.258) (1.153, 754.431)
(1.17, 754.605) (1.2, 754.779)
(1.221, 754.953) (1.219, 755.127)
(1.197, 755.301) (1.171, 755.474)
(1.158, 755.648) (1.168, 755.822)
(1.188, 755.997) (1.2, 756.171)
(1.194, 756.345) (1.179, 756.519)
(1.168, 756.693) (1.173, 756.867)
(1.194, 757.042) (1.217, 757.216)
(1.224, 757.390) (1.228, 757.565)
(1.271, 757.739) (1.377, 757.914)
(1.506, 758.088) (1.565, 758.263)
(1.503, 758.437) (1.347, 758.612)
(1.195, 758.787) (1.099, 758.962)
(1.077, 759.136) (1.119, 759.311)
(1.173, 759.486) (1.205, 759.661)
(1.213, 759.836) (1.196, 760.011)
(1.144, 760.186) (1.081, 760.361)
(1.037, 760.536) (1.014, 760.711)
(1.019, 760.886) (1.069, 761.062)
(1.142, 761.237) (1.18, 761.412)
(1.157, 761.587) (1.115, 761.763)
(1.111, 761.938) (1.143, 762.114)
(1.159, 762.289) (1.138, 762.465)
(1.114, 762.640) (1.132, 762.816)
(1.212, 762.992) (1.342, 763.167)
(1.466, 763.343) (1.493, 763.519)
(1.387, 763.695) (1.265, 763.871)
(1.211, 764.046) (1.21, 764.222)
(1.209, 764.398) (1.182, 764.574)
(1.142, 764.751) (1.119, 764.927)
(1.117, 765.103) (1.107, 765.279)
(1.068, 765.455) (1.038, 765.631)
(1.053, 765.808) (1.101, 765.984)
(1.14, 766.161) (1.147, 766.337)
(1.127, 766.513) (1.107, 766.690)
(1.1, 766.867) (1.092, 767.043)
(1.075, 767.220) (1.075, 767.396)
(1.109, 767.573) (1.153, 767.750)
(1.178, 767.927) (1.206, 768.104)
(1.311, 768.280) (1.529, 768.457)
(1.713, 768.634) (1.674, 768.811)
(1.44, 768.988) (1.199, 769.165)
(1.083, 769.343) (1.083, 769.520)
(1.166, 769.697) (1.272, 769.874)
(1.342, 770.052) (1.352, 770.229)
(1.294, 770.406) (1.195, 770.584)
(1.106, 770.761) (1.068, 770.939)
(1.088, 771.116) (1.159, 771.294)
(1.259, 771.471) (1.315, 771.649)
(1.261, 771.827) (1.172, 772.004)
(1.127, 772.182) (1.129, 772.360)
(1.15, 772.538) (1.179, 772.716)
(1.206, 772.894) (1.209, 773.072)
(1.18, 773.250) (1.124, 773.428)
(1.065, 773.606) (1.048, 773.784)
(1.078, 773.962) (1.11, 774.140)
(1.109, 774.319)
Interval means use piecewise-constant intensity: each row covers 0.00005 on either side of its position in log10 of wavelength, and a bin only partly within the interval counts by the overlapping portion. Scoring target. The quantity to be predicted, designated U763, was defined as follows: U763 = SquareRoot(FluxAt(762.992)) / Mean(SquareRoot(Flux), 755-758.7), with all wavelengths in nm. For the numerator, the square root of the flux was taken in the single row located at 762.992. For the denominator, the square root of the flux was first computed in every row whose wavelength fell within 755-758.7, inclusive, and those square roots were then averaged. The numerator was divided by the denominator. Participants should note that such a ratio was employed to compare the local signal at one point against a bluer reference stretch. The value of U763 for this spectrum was 0.982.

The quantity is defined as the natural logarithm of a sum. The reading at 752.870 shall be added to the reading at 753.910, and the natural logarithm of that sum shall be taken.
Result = 0.85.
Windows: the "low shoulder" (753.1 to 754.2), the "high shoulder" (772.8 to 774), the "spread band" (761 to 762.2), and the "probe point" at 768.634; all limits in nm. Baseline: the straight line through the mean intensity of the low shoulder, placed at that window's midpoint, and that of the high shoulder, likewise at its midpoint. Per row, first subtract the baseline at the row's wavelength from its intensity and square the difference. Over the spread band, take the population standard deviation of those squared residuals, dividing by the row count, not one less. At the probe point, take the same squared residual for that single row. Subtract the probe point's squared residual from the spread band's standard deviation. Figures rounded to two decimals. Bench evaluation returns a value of -0.32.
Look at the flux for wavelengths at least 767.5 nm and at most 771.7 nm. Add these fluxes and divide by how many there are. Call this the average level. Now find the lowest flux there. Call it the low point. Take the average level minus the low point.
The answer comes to 0.19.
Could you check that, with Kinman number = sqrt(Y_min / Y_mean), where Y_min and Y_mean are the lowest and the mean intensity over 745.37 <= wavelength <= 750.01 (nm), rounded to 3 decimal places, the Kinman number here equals 0.970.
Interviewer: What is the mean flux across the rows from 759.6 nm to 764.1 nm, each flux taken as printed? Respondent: 1.18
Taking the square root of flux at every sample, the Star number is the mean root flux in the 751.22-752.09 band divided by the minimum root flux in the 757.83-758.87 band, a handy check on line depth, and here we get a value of 1.00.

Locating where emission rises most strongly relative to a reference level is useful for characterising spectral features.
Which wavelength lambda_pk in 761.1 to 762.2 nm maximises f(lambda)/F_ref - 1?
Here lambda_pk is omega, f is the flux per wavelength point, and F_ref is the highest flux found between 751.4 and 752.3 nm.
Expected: 761.412 nm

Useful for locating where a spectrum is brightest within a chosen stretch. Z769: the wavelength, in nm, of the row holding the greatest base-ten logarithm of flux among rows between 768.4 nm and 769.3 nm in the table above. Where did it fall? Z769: 768.634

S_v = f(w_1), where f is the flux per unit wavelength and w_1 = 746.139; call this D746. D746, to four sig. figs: 1.219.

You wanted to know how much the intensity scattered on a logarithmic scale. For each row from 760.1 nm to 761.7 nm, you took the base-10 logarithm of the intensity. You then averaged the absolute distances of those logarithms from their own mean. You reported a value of 0.022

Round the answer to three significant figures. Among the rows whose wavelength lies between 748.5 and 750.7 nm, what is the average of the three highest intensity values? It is 1.23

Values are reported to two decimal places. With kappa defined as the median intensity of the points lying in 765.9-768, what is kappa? 1.11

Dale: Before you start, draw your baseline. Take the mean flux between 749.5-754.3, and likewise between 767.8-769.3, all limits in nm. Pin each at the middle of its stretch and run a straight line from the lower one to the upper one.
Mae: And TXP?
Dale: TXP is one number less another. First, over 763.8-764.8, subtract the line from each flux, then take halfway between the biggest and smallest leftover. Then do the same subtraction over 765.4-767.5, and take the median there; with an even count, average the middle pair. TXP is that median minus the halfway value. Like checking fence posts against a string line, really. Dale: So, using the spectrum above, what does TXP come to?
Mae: -0.14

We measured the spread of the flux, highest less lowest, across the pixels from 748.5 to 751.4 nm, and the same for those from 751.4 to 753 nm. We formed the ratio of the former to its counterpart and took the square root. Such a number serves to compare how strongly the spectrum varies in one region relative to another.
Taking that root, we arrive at 1.7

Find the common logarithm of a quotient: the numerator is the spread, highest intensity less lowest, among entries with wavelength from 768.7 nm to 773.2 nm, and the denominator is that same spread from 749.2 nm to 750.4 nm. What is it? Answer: 1.0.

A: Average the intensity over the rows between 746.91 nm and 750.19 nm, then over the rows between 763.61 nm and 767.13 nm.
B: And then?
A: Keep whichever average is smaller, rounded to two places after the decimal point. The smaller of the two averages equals 1.15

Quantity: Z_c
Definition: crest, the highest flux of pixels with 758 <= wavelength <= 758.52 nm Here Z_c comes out 1.565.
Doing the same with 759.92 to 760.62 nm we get 1.196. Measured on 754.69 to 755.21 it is 1.221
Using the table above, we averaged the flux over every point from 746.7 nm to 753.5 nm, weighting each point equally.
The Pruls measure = 1.19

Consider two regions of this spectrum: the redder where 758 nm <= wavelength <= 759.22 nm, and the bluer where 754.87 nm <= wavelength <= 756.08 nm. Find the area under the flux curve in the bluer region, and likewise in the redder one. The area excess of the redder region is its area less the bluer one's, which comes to 0.18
